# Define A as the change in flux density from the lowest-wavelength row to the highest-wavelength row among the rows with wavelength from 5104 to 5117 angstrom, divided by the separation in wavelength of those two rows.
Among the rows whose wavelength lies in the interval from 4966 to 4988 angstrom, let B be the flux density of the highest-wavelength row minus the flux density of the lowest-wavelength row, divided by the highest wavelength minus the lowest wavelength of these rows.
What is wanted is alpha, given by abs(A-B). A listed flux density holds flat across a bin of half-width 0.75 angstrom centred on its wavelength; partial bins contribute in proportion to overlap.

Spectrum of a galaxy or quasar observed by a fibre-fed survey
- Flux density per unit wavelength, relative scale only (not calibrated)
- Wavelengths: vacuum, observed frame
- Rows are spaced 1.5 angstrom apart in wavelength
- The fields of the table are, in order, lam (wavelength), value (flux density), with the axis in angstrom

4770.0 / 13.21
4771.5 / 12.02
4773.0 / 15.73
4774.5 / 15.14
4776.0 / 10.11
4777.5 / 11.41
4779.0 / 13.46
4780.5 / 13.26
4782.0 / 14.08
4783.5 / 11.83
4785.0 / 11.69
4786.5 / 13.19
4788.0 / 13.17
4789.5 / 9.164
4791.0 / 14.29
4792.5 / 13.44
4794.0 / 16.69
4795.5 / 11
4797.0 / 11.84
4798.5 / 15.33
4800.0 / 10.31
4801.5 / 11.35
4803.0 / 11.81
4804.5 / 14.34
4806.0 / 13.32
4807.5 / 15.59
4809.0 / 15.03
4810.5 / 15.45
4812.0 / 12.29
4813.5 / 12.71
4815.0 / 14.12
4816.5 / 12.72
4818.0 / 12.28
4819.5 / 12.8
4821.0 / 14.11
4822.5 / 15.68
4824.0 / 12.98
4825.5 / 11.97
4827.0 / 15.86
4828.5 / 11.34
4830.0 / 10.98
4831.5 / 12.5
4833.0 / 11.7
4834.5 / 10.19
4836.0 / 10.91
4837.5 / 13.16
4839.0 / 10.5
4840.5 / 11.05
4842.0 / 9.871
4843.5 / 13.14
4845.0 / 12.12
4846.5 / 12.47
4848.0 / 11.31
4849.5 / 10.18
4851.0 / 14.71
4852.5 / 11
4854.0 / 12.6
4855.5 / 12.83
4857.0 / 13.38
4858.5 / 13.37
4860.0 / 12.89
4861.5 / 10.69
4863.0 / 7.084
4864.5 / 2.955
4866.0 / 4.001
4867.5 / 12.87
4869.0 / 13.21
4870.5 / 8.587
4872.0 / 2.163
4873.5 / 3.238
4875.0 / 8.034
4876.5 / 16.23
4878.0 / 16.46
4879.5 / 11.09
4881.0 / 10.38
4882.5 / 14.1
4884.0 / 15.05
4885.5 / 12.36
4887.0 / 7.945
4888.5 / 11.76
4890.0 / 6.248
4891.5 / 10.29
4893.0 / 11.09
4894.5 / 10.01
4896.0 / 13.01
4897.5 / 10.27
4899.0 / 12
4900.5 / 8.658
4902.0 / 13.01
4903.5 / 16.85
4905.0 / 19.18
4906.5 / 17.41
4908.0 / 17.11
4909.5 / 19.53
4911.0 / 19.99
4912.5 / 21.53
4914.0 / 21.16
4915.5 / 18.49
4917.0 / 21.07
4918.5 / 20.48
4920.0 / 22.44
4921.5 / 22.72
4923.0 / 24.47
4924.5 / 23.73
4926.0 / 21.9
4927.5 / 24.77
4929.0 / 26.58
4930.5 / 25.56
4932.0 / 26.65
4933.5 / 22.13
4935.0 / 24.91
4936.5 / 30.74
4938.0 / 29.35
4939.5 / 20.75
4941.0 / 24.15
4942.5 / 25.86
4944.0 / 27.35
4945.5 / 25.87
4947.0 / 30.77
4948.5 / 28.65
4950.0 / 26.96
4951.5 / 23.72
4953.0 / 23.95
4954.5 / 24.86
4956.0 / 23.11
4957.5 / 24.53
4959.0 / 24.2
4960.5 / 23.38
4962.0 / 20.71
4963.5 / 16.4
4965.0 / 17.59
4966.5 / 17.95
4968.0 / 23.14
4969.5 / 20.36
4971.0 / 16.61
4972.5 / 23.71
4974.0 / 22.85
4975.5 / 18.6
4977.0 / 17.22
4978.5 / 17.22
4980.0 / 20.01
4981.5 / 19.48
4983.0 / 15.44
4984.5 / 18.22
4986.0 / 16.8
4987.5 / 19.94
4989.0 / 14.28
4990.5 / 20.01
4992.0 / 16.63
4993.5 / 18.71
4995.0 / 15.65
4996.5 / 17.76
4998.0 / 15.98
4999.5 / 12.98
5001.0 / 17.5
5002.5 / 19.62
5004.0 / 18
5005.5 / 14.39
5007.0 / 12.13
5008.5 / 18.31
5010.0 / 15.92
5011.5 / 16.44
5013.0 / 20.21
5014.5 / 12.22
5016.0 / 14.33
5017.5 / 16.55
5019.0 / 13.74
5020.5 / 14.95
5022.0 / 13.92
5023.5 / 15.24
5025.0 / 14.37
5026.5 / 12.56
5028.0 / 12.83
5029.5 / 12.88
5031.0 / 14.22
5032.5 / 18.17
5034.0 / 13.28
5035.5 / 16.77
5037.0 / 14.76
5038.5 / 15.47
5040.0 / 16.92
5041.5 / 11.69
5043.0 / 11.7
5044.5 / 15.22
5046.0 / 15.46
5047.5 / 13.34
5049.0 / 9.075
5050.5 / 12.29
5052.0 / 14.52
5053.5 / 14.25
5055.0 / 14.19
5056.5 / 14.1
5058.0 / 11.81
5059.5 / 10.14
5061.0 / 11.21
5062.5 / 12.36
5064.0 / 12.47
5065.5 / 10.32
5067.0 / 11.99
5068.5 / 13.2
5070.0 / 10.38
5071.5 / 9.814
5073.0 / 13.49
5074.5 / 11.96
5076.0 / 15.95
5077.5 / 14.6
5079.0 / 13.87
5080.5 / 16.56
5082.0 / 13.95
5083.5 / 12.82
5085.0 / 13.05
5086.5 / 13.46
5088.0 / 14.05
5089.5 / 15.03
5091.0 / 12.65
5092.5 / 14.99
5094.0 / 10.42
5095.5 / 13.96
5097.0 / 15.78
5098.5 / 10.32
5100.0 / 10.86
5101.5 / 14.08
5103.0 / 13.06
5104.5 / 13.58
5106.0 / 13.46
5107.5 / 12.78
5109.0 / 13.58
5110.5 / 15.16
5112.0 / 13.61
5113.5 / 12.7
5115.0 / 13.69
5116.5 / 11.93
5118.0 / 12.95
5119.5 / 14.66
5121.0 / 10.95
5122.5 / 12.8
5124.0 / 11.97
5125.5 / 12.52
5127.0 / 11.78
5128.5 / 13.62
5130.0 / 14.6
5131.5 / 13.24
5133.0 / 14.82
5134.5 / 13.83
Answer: 0.23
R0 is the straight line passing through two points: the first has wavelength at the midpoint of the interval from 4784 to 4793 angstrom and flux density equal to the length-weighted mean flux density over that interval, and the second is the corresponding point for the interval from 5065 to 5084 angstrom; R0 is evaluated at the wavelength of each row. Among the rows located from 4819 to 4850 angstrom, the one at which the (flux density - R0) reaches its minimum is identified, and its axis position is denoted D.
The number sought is 4842.0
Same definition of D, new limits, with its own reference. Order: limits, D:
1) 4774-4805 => 4789.5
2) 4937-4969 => 4963.5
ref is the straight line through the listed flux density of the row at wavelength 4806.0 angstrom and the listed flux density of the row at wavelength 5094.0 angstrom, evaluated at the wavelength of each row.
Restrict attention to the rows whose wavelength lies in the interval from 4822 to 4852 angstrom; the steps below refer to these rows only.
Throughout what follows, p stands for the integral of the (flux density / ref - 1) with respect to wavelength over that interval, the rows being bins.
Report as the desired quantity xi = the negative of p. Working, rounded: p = -2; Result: 2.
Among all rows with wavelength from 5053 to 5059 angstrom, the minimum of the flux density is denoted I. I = 11.81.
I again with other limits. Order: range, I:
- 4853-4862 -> 10.69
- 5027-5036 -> 12.83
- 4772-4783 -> 10.11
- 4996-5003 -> 12.98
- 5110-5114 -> 12.7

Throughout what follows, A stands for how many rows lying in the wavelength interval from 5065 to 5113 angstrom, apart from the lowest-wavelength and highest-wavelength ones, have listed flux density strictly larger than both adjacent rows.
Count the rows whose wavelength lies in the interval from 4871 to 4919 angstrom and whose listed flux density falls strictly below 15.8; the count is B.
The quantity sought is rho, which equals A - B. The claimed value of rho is -9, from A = 10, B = 19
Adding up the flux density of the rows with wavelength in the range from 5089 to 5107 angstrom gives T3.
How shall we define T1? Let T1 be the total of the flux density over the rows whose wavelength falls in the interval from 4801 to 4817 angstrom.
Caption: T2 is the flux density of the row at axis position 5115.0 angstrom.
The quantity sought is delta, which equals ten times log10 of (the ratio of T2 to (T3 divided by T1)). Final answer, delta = 11.1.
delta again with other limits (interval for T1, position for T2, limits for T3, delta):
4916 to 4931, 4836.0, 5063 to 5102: 8.8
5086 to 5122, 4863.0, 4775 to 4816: 8.1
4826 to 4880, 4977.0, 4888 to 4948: 9.3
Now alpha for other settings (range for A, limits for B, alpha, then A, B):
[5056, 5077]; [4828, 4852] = 0.05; 0.09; 0.15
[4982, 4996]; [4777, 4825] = 0.02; 0.02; 0.03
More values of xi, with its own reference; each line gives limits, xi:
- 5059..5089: -6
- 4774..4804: 2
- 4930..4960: -35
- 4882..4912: -2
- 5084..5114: -9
